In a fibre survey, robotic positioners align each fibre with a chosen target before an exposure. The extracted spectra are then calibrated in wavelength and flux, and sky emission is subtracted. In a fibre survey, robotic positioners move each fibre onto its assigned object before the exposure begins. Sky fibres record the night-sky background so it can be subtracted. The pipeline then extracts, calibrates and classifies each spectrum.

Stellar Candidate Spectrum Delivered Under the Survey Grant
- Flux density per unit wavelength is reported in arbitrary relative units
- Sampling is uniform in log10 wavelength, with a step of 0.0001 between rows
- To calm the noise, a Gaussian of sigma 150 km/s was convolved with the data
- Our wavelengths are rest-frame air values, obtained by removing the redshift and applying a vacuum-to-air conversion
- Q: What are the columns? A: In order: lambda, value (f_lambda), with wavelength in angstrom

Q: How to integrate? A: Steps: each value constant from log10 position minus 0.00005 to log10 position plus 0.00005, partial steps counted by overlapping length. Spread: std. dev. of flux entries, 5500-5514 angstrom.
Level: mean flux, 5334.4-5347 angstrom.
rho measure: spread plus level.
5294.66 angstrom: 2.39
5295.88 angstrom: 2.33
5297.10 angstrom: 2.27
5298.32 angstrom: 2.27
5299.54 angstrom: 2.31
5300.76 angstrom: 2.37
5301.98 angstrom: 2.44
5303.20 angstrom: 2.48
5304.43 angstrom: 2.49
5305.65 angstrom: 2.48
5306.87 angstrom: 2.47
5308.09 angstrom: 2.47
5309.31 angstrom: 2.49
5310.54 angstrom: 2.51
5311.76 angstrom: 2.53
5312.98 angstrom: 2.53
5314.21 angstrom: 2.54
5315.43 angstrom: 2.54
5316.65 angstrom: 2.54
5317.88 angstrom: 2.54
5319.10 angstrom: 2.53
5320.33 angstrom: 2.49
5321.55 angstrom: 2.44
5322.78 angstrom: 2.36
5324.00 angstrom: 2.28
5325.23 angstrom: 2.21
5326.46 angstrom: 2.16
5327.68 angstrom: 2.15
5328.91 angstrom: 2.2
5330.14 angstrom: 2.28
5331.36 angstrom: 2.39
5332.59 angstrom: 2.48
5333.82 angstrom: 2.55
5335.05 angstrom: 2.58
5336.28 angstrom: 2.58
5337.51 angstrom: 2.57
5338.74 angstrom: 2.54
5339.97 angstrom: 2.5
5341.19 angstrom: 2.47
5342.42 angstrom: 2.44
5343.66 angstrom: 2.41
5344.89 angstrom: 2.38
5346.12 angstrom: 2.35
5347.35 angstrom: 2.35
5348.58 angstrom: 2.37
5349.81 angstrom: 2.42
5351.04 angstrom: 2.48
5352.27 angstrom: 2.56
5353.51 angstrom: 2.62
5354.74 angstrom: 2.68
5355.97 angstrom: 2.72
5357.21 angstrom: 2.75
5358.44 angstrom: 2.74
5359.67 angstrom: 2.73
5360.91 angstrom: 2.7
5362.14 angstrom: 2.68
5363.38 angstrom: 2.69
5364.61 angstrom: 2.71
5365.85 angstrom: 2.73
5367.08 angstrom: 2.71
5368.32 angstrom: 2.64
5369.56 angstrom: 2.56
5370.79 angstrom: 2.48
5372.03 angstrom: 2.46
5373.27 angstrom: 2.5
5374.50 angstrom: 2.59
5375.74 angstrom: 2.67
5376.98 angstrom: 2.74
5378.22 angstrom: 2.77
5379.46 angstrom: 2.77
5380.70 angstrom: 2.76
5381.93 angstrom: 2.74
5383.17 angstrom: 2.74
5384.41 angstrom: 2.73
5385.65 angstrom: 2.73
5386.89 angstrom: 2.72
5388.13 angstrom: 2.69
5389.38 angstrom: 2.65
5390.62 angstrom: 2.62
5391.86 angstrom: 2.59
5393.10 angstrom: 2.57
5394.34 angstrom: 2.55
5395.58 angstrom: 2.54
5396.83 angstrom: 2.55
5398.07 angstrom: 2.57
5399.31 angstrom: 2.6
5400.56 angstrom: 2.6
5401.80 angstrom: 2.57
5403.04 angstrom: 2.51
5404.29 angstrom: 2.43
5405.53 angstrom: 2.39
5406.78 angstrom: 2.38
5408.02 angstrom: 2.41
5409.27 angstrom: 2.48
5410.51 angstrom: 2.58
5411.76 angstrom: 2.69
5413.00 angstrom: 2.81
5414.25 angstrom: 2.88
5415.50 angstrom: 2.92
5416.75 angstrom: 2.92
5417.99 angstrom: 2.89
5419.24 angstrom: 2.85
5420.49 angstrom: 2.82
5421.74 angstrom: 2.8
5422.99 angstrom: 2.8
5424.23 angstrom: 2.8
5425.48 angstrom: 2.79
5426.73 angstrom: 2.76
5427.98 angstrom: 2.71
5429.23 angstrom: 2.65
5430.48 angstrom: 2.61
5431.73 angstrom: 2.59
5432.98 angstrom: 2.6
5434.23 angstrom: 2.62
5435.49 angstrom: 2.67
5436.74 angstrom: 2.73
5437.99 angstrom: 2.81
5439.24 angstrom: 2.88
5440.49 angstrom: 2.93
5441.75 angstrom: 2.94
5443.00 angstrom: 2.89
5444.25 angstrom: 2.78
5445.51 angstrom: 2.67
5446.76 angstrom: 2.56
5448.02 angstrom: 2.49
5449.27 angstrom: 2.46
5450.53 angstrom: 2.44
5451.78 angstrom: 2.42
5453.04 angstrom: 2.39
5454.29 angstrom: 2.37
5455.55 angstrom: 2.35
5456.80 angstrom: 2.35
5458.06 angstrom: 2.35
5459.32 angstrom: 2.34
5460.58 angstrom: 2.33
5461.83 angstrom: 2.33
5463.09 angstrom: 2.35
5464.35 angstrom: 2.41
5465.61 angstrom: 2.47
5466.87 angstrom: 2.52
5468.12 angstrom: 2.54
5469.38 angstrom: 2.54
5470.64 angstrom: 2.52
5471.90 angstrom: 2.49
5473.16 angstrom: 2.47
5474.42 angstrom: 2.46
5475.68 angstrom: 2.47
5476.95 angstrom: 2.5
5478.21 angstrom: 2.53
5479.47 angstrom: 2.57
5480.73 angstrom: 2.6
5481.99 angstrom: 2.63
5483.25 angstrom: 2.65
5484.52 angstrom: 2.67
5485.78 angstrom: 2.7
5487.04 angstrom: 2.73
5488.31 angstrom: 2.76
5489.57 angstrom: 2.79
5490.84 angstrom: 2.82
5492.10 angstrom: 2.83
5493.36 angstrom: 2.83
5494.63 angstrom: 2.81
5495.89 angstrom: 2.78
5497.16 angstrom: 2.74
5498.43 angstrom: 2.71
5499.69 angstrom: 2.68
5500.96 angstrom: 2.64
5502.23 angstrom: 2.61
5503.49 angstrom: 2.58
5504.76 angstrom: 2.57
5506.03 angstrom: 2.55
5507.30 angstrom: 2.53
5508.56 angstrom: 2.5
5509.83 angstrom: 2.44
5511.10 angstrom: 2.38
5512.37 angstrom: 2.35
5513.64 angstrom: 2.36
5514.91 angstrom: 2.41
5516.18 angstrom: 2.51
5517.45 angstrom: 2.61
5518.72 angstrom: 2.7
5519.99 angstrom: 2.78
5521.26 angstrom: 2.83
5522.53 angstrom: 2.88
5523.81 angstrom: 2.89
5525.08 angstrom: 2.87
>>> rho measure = 2.58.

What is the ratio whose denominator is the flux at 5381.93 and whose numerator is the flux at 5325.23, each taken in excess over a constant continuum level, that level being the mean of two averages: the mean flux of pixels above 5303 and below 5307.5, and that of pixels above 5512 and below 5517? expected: -0.8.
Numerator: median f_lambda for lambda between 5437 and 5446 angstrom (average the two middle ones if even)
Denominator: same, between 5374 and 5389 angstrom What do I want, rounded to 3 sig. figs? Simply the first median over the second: 1.05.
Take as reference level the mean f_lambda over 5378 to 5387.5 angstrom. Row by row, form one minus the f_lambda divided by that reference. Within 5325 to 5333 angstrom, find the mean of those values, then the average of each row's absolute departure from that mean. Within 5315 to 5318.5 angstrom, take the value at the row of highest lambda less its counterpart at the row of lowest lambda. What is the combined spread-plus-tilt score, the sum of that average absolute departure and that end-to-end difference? 0.036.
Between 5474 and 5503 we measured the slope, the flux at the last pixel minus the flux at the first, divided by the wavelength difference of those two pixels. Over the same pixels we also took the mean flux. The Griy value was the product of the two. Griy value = 0.014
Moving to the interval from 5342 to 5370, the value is 0.011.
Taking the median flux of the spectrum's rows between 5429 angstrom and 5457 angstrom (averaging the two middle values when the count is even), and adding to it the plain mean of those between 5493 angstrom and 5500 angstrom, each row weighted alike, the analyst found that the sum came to 5.37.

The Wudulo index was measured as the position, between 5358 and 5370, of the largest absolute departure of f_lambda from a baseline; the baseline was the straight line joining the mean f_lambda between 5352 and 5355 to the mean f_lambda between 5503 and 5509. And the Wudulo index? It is 5358.44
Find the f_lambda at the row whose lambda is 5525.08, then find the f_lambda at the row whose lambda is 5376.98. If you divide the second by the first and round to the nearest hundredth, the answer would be 0.95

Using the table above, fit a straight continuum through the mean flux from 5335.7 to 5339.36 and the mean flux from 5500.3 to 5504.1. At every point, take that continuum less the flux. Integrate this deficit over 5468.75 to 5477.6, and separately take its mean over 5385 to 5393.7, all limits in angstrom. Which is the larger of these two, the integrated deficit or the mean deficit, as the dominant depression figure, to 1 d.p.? 1.0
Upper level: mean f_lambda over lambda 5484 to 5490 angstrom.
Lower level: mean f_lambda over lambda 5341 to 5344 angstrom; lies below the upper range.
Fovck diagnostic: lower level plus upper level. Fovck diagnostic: 5.2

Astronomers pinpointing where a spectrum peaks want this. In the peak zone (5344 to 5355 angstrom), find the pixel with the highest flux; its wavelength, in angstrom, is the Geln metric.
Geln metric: 5354.74 angstrom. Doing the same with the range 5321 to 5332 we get 5321.55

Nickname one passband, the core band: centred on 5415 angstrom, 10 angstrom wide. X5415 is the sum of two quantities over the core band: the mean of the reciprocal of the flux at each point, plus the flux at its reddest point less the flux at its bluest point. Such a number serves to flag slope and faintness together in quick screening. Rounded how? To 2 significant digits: 0.63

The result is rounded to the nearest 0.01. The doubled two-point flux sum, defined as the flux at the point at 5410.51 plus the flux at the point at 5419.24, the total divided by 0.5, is 10.86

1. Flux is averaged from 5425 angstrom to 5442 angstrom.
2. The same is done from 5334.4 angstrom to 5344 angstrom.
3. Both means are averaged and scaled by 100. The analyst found 262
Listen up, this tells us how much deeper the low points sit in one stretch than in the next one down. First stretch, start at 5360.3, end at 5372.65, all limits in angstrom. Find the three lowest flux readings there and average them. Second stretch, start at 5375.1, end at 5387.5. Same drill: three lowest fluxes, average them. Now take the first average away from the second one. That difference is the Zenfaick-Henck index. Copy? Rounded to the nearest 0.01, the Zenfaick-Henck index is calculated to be 0.21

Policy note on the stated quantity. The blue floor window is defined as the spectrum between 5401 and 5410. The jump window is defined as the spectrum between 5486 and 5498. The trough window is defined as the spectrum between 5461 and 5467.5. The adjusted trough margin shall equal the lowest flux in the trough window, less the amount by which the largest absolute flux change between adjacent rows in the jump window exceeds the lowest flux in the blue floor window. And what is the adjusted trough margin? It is 4.67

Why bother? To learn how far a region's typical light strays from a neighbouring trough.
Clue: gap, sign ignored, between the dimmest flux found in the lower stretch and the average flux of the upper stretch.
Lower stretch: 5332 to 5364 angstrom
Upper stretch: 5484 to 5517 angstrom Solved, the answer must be 0.28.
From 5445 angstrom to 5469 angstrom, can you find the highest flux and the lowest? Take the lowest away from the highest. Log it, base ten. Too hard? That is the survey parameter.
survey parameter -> -0.47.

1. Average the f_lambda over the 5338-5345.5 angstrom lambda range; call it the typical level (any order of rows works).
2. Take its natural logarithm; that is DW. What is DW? 0.899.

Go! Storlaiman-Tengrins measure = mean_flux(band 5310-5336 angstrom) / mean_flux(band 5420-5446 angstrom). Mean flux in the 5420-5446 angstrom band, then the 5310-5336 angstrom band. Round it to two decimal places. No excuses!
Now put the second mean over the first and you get 0.88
